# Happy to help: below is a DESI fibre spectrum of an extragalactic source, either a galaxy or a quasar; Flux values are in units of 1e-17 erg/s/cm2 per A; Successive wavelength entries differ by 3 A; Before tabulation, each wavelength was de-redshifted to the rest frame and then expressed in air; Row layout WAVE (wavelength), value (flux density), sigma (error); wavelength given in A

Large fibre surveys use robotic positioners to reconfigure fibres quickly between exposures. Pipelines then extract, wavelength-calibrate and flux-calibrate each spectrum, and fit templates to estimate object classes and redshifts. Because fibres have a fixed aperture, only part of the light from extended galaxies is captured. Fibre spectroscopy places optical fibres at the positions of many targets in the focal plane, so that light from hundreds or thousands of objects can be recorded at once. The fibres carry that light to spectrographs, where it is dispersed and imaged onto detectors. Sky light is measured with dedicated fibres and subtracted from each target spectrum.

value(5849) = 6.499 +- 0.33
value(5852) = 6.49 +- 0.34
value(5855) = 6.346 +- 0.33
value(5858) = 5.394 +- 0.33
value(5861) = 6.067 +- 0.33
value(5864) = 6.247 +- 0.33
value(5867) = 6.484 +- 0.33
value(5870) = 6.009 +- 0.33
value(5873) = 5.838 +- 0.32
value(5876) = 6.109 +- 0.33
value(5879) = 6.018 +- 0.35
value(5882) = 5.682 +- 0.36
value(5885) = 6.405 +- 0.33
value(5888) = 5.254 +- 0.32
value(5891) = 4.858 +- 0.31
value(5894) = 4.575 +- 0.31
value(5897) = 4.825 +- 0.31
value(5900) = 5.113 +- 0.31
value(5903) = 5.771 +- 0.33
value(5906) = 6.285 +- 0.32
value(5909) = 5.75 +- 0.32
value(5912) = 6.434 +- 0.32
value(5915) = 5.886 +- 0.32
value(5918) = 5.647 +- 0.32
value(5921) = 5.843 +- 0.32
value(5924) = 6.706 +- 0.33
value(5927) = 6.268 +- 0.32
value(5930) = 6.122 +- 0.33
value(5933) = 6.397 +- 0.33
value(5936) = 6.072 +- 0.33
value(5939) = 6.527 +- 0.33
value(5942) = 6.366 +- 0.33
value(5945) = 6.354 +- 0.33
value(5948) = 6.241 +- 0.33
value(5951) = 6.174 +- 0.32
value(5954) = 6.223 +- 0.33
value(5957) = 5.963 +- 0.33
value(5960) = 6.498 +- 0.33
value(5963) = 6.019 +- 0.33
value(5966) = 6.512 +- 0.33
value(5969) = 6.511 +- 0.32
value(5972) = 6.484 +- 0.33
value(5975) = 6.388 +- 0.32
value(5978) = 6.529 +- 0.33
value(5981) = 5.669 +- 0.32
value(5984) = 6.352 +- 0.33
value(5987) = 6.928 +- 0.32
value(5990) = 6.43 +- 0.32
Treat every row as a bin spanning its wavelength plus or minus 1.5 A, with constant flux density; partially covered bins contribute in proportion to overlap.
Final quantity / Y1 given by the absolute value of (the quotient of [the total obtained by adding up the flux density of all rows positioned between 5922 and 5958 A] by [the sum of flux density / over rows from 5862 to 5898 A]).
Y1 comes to 1.10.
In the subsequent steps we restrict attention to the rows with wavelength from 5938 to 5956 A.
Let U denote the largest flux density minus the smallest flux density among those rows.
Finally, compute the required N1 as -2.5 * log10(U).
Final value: 1.13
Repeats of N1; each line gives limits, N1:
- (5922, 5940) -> 0.49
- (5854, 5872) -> -0.09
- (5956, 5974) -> 0.65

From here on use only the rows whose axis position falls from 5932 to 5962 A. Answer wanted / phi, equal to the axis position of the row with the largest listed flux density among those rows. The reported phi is 5939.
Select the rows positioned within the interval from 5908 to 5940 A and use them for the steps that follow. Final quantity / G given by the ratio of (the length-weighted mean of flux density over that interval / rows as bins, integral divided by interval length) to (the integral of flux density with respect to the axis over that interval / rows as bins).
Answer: 0.031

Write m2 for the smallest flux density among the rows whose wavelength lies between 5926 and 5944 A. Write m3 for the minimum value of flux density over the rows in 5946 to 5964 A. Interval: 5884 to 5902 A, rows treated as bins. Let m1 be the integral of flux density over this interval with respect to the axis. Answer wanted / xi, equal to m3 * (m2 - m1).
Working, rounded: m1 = 93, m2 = 6.072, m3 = 5.963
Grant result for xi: -517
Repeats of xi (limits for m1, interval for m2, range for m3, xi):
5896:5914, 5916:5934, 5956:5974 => -581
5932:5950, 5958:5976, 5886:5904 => -493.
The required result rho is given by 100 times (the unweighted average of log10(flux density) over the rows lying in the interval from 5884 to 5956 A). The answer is 77.0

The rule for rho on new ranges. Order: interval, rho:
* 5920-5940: 79.7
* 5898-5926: 77.2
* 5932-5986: 79.9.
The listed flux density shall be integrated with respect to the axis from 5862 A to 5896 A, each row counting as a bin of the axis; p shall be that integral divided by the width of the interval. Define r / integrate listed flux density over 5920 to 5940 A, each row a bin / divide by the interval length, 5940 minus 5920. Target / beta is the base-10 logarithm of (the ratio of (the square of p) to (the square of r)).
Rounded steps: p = 5.76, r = 6.28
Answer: -0.08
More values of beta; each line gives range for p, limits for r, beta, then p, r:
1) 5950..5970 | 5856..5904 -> 0.09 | 6.27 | 5.67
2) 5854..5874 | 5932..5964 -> -0.03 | 6.05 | 6.26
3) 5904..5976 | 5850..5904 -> 0.07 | 6.23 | 5.76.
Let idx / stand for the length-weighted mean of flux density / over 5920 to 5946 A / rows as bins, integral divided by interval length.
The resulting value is 6.3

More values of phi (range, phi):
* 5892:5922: 5912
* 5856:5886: 5867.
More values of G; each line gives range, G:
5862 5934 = 0.014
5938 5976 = 0.026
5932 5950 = 0.056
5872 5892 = 0.050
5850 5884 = 0.029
